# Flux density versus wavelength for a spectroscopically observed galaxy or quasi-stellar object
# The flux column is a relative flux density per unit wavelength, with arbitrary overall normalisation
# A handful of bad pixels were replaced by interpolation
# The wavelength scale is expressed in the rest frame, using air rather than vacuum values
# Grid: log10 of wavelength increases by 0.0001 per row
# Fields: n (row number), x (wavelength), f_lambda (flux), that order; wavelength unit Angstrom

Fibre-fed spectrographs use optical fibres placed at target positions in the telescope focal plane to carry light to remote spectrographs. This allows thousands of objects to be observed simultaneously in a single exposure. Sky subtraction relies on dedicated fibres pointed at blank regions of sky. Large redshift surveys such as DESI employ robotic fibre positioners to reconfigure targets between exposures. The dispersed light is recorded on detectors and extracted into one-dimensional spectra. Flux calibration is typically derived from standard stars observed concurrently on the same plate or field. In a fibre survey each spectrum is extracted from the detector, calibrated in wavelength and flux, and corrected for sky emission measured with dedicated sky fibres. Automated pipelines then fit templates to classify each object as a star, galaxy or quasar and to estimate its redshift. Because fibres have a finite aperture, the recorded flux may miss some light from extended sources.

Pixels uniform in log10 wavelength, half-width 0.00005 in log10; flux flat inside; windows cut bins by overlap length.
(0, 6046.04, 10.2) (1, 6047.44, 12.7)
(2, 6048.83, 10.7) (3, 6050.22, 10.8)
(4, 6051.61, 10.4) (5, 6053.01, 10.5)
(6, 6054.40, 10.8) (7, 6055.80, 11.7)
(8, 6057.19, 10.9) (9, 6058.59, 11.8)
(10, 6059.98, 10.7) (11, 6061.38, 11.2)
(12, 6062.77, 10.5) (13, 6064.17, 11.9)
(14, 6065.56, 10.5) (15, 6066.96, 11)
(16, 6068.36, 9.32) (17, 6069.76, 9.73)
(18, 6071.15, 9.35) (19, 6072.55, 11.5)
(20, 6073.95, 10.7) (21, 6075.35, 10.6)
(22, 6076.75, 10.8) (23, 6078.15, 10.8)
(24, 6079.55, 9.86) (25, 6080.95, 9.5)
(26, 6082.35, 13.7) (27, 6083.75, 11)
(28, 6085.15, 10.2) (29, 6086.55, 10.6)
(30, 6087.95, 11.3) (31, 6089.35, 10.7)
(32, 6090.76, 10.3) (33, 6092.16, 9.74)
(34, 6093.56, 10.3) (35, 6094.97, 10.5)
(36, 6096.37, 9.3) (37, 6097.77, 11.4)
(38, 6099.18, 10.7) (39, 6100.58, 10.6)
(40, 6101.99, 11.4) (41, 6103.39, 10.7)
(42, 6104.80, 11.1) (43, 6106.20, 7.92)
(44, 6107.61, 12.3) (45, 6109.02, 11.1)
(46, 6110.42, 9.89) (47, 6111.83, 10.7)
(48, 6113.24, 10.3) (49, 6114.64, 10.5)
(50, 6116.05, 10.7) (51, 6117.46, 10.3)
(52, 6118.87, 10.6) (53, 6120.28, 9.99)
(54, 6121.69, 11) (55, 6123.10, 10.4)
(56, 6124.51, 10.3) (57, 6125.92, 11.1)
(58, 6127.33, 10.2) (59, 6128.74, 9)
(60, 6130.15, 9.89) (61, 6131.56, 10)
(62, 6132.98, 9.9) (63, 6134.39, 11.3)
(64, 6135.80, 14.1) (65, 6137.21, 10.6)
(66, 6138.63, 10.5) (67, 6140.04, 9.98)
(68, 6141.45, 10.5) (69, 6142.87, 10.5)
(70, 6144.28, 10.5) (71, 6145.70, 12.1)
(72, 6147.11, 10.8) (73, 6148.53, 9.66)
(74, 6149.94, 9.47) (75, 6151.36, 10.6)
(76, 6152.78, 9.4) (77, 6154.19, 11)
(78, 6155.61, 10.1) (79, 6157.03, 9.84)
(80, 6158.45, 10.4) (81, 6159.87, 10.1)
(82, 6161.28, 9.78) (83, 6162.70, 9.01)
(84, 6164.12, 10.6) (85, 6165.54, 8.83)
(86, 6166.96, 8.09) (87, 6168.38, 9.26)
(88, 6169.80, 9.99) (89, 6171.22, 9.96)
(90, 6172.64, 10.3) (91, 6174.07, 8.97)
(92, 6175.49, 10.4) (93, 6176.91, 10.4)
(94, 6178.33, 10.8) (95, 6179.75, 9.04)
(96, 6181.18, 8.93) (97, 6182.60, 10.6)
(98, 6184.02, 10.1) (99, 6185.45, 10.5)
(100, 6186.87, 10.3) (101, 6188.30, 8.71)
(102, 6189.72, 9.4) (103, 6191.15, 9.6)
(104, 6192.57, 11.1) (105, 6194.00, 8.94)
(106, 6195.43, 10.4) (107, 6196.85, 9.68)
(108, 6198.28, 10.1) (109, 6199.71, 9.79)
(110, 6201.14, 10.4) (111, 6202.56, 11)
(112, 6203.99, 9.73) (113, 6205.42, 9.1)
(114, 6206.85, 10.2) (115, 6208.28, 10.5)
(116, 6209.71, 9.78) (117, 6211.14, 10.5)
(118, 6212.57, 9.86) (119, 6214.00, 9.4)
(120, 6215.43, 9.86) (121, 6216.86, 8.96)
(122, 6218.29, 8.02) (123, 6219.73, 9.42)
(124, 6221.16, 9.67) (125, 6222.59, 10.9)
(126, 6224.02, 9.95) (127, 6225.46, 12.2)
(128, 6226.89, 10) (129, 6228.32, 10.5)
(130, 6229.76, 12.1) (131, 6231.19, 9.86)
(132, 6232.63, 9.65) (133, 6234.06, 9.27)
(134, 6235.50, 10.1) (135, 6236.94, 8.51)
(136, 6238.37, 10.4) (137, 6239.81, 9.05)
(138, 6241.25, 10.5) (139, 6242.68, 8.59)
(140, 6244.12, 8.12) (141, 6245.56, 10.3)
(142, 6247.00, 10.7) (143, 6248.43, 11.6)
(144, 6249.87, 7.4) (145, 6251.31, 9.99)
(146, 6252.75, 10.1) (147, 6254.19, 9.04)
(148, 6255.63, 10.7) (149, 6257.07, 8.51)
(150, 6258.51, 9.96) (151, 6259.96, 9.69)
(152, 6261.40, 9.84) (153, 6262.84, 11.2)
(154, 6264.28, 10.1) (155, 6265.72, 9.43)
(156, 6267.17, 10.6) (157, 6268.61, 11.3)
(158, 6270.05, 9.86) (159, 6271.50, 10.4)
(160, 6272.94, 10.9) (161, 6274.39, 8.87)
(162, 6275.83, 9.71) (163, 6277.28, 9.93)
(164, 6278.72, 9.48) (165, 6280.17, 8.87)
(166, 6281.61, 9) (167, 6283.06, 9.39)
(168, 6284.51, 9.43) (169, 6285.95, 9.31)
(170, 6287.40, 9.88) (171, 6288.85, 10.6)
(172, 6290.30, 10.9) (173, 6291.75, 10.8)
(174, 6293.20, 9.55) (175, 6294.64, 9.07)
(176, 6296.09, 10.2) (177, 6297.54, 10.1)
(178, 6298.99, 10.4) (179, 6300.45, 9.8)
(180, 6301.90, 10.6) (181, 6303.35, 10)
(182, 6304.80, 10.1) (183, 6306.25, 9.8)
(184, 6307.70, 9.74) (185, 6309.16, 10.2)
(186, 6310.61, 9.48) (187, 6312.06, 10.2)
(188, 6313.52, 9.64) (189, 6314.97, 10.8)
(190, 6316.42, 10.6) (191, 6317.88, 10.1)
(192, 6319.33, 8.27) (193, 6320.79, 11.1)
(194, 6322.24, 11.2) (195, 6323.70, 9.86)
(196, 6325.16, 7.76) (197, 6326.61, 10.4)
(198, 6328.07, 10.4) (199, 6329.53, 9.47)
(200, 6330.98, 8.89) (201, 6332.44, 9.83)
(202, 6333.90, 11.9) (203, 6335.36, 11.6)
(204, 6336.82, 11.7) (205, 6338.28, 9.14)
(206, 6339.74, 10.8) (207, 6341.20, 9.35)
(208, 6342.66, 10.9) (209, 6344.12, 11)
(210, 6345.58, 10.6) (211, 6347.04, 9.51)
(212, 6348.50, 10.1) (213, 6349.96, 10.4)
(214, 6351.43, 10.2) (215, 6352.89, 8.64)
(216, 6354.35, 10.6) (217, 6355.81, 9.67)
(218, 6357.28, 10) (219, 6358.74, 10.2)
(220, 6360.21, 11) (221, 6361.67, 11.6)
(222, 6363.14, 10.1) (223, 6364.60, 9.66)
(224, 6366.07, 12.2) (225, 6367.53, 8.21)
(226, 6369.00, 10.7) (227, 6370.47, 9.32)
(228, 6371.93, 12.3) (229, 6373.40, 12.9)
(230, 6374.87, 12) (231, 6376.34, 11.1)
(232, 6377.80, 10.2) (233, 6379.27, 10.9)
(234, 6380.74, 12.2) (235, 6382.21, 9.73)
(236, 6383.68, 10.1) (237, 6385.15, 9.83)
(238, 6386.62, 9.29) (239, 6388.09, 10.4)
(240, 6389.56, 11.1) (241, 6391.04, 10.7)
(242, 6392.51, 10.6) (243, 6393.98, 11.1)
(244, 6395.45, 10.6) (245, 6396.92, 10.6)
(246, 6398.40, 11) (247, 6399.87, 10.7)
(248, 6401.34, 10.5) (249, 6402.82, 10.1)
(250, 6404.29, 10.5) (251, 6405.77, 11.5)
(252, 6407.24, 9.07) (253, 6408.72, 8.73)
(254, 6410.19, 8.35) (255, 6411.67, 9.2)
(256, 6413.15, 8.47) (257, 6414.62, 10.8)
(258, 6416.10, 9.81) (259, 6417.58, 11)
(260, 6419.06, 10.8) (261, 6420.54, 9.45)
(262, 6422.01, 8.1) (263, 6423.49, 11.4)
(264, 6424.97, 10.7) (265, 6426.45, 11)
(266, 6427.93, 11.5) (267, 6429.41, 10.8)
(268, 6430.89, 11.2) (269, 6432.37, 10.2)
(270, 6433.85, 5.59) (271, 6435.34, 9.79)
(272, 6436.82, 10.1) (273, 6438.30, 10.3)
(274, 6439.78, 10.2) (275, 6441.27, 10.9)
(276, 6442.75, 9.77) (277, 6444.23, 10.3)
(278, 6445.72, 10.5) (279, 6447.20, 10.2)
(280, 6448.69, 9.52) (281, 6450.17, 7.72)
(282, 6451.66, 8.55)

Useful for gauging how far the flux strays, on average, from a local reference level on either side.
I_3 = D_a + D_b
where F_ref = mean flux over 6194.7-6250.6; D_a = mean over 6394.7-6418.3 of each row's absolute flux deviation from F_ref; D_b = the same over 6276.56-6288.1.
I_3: 1.38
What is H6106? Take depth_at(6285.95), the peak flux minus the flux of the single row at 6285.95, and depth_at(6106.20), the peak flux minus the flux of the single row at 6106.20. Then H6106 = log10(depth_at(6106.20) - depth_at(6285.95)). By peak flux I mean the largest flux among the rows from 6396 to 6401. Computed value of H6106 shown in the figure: 0.1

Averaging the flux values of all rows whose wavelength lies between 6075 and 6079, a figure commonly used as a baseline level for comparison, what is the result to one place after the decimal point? 10.7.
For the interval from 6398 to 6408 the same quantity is 10.5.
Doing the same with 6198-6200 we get 9.9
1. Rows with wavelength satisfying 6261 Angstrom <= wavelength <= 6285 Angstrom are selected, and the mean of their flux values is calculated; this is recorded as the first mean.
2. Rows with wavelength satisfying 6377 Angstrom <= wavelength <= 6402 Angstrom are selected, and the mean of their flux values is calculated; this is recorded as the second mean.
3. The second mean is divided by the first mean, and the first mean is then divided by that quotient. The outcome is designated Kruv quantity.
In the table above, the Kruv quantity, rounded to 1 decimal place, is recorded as 9.3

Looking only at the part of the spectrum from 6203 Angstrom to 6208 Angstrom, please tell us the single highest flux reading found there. 10.2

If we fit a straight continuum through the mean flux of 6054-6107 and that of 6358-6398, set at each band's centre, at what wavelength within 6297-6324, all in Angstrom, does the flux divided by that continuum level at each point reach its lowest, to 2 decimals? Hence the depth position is 6319.33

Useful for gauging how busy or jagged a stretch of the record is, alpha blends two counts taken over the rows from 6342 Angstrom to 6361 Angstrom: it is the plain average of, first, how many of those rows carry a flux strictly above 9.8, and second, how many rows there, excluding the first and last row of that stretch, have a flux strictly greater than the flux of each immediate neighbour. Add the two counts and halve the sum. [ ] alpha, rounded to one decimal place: 6.5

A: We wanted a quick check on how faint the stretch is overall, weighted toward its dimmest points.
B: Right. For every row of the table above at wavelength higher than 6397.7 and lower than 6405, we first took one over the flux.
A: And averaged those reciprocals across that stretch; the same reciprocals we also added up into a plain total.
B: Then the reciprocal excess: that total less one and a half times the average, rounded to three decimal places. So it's 0.332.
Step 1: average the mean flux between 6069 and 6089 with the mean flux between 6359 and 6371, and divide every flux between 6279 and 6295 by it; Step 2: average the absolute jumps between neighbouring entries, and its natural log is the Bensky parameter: -3.2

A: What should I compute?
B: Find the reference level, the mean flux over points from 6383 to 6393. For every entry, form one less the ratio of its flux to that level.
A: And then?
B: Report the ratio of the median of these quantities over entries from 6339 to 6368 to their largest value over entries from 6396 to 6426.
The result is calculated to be 0.04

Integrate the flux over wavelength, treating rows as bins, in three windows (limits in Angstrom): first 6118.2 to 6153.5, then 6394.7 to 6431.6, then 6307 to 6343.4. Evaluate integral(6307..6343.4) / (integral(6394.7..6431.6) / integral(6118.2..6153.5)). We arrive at 362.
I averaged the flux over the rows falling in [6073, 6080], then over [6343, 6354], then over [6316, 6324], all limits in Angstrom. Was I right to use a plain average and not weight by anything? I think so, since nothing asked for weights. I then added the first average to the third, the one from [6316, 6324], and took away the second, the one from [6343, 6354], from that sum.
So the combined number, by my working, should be 10.7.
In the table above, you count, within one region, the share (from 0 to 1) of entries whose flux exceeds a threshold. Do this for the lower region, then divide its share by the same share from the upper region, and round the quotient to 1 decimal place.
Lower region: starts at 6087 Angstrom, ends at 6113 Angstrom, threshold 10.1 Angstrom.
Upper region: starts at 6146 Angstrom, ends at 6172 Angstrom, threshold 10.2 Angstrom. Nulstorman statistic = 2.8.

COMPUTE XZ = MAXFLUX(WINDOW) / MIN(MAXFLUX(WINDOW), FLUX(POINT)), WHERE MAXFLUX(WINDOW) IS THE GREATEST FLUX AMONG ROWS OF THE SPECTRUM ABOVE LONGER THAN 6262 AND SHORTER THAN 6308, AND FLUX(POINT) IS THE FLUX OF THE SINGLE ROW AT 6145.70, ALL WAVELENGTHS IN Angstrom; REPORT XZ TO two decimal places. 1.00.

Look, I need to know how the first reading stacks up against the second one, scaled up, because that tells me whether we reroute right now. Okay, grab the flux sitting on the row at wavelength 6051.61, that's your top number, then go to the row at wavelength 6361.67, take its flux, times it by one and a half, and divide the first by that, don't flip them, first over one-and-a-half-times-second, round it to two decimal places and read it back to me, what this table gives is 0.60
